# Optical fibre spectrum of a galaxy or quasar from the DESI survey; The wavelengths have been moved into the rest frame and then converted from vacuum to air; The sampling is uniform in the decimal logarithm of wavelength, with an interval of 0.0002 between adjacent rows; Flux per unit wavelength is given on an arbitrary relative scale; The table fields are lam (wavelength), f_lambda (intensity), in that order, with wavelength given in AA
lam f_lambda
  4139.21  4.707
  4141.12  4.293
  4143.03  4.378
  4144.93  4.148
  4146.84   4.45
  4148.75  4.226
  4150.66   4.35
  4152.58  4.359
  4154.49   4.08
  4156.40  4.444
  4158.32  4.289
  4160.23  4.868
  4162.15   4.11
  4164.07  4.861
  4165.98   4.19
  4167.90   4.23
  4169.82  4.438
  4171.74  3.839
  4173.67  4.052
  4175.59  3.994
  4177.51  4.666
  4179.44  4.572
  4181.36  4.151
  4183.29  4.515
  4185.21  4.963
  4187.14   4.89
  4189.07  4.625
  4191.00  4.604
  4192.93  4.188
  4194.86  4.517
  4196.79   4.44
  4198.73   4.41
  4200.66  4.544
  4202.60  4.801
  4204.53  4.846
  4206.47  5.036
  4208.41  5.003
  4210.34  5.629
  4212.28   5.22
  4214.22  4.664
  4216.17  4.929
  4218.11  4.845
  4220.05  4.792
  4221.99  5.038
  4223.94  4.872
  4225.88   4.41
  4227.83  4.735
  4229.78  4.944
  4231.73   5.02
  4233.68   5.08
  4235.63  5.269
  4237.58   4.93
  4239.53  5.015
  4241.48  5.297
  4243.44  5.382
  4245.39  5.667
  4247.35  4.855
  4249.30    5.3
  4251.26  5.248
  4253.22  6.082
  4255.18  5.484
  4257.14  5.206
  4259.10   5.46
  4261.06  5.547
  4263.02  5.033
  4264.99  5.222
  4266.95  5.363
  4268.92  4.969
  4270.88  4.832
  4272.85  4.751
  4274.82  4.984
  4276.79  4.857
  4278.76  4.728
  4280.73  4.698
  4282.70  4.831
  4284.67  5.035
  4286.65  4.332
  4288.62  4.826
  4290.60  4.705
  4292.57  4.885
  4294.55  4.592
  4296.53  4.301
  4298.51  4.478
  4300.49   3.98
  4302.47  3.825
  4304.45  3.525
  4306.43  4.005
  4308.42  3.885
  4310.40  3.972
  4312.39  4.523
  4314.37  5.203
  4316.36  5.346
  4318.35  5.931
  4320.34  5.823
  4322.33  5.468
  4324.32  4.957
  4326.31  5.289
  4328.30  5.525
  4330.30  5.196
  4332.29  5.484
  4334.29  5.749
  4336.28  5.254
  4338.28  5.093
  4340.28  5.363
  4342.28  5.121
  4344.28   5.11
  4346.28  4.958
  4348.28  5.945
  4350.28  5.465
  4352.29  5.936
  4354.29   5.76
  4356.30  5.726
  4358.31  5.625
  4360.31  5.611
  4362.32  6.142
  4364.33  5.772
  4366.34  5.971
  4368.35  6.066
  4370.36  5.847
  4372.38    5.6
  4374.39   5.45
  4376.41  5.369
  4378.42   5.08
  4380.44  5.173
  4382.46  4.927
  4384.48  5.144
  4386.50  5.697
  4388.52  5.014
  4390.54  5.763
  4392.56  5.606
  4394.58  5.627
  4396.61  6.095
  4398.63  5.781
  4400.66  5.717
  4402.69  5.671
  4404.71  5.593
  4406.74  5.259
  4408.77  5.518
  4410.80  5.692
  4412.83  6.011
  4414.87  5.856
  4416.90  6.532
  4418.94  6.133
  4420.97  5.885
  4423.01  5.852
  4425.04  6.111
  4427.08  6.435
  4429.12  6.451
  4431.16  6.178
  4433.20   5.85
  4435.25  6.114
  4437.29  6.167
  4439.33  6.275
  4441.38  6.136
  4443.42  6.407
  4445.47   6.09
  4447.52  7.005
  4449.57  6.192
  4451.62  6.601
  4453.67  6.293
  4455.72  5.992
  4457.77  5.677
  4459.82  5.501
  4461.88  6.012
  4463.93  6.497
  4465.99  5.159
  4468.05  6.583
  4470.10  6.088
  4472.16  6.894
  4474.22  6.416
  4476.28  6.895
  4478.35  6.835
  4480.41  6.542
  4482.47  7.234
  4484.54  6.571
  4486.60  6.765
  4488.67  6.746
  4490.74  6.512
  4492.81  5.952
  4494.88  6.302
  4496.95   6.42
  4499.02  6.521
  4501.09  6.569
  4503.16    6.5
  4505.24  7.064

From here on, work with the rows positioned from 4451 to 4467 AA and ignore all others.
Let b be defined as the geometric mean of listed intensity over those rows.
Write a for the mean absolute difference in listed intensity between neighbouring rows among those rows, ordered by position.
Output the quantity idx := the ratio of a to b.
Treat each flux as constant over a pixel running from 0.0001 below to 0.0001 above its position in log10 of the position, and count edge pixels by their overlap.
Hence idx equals 0.08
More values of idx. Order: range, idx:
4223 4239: 0.05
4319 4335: 0.06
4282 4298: 0.07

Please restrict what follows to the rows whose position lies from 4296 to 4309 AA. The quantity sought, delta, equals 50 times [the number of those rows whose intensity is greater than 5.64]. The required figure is 0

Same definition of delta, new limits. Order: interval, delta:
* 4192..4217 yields 0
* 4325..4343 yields 50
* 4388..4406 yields 250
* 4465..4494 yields 650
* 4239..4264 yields 100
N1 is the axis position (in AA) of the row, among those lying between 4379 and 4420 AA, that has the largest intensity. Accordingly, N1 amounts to 4416.90 AA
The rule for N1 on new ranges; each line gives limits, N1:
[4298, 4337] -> 4318.35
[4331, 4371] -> 4362.32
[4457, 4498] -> 4482.47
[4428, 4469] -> 4447.52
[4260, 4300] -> 4261.06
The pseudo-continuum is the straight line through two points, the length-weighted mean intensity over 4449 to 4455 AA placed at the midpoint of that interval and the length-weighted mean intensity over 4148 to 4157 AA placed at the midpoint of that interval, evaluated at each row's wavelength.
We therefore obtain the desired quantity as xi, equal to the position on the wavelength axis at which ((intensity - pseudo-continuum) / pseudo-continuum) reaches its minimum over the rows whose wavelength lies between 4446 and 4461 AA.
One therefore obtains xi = 4459.82 AA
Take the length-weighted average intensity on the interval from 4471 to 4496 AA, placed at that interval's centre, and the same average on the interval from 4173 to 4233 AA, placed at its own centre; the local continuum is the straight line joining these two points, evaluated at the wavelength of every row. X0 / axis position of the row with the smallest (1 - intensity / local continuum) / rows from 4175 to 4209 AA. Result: 4185.21 AA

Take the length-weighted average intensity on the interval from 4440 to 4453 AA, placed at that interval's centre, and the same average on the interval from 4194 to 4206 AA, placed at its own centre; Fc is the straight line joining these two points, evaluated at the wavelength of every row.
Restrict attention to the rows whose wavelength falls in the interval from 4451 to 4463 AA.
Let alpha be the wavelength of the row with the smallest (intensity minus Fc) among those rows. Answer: 4459.82 AA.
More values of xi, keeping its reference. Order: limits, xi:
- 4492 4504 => 4492.81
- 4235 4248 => 4247.35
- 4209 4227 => 4225.88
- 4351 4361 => 4360.31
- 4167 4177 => 4171.74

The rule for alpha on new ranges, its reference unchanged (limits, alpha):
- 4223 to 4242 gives 4225.88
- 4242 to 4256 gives 4247.35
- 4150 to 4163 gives 4162.15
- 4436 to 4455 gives 4445.47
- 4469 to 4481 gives 4470.10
